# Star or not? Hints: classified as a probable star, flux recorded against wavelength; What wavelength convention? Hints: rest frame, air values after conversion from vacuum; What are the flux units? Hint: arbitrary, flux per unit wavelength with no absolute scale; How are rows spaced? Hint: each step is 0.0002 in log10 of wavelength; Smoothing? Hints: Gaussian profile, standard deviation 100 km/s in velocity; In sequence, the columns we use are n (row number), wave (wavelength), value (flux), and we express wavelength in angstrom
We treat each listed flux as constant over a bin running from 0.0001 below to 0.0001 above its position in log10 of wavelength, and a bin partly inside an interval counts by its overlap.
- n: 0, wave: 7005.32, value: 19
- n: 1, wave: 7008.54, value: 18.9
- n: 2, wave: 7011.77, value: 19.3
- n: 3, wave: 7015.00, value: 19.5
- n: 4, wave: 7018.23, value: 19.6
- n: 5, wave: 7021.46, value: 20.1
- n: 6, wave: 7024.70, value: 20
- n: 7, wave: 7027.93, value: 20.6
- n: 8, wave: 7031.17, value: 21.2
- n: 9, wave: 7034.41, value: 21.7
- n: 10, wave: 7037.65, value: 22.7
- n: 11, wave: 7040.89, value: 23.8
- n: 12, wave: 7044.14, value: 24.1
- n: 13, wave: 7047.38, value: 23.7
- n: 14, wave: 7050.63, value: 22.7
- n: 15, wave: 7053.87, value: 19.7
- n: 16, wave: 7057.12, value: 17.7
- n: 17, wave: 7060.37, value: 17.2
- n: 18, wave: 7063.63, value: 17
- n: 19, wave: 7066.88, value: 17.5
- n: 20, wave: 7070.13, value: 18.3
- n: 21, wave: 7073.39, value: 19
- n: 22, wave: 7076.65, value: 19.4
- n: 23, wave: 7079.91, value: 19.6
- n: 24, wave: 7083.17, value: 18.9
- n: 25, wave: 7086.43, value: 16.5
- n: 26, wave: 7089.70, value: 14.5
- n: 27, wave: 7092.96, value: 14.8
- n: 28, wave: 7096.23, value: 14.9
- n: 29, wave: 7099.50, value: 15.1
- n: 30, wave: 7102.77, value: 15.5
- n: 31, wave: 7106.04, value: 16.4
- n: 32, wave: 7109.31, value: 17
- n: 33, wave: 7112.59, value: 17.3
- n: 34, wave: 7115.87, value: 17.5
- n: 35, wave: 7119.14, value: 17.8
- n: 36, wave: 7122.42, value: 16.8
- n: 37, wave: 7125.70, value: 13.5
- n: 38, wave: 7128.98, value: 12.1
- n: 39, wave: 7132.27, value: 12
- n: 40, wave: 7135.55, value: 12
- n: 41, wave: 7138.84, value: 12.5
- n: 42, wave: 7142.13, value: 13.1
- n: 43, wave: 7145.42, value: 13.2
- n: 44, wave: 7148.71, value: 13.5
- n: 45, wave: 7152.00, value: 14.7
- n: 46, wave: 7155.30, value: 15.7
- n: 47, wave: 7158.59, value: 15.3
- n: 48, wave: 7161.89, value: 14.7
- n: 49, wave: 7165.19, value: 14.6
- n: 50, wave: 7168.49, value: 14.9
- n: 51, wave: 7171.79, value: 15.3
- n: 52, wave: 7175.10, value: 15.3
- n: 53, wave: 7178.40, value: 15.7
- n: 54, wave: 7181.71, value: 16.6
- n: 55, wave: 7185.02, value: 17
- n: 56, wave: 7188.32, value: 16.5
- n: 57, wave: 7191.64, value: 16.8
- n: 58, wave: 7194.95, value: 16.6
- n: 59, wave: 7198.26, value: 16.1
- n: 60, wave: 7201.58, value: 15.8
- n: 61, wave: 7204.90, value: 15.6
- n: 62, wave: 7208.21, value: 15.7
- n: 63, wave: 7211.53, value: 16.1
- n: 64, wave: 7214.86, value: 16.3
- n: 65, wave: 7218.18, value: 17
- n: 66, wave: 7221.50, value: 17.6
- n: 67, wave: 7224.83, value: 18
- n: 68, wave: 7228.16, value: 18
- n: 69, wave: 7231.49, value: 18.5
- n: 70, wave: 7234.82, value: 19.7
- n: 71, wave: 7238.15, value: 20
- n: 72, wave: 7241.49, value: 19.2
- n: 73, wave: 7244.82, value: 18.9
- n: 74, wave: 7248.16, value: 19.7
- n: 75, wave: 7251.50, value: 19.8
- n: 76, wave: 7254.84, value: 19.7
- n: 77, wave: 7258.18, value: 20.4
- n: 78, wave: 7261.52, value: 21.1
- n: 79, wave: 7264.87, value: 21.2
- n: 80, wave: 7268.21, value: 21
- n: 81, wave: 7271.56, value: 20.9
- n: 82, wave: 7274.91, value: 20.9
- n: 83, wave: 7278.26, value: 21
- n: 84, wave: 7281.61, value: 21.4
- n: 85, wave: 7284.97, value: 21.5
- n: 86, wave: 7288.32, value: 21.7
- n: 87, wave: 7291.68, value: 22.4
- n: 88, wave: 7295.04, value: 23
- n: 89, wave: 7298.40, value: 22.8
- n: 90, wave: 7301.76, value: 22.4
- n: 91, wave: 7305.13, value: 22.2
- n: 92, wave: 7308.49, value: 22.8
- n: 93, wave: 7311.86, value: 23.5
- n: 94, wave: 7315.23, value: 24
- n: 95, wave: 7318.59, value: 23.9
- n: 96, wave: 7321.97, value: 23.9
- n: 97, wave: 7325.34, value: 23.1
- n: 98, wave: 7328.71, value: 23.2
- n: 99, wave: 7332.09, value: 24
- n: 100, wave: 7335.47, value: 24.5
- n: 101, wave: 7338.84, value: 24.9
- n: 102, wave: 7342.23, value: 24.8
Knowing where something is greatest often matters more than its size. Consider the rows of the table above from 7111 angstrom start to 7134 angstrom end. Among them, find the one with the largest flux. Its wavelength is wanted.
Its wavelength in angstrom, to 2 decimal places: 7119.14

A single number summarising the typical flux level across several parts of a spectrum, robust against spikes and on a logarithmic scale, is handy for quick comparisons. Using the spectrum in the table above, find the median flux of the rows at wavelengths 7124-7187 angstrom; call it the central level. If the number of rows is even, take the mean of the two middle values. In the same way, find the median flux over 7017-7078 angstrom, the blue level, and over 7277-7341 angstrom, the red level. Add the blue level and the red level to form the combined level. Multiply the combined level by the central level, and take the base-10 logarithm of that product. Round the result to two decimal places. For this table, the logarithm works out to 2.80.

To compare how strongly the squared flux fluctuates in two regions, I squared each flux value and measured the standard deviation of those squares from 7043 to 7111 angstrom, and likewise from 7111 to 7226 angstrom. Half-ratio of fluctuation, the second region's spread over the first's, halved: 0.24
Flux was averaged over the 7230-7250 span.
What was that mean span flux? 19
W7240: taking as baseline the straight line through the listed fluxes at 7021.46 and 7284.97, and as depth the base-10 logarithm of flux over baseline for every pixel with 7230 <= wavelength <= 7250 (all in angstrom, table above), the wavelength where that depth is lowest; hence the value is 7231.49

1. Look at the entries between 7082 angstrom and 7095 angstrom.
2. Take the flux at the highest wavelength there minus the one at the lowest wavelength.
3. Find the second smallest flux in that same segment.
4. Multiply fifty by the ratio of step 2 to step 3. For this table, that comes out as -13.9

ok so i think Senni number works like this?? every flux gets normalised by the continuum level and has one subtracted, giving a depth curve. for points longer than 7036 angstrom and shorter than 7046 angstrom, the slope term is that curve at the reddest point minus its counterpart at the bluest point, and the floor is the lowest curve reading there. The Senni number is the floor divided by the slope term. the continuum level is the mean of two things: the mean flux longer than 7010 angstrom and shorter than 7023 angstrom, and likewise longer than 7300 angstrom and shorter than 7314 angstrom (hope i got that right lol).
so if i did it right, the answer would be 1.1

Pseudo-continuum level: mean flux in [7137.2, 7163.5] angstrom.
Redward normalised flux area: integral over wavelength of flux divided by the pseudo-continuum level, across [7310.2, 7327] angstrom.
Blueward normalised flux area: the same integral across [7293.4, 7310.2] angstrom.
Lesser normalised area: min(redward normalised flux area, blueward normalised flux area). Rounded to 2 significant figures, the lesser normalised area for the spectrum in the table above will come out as 27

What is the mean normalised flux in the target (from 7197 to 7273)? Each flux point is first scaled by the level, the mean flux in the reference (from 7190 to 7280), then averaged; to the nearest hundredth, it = 1.00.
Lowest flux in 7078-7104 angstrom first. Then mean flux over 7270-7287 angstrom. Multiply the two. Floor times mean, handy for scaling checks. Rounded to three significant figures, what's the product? 307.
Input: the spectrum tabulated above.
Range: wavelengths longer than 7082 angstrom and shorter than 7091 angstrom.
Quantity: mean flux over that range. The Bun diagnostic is 16.6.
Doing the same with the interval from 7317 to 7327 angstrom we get 23.6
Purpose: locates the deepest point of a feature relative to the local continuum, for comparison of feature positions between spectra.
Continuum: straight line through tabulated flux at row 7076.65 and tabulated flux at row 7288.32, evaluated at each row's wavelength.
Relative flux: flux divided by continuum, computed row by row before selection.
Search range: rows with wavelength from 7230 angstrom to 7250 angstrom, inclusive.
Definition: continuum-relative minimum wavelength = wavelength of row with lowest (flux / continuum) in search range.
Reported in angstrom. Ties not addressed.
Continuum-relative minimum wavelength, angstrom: 7231.49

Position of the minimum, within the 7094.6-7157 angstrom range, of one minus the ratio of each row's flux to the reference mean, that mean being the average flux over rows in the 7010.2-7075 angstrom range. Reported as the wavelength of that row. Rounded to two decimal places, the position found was 7119.14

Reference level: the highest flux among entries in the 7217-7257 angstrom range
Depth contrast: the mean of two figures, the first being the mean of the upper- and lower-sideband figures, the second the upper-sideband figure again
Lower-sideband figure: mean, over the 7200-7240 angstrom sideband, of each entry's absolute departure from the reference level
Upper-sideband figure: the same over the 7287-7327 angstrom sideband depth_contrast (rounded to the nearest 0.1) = 2.9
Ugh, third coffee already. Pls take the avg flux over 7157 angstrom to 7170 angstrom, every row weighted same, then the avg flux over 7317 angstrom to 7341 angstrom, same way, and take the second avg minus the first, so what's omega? 9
